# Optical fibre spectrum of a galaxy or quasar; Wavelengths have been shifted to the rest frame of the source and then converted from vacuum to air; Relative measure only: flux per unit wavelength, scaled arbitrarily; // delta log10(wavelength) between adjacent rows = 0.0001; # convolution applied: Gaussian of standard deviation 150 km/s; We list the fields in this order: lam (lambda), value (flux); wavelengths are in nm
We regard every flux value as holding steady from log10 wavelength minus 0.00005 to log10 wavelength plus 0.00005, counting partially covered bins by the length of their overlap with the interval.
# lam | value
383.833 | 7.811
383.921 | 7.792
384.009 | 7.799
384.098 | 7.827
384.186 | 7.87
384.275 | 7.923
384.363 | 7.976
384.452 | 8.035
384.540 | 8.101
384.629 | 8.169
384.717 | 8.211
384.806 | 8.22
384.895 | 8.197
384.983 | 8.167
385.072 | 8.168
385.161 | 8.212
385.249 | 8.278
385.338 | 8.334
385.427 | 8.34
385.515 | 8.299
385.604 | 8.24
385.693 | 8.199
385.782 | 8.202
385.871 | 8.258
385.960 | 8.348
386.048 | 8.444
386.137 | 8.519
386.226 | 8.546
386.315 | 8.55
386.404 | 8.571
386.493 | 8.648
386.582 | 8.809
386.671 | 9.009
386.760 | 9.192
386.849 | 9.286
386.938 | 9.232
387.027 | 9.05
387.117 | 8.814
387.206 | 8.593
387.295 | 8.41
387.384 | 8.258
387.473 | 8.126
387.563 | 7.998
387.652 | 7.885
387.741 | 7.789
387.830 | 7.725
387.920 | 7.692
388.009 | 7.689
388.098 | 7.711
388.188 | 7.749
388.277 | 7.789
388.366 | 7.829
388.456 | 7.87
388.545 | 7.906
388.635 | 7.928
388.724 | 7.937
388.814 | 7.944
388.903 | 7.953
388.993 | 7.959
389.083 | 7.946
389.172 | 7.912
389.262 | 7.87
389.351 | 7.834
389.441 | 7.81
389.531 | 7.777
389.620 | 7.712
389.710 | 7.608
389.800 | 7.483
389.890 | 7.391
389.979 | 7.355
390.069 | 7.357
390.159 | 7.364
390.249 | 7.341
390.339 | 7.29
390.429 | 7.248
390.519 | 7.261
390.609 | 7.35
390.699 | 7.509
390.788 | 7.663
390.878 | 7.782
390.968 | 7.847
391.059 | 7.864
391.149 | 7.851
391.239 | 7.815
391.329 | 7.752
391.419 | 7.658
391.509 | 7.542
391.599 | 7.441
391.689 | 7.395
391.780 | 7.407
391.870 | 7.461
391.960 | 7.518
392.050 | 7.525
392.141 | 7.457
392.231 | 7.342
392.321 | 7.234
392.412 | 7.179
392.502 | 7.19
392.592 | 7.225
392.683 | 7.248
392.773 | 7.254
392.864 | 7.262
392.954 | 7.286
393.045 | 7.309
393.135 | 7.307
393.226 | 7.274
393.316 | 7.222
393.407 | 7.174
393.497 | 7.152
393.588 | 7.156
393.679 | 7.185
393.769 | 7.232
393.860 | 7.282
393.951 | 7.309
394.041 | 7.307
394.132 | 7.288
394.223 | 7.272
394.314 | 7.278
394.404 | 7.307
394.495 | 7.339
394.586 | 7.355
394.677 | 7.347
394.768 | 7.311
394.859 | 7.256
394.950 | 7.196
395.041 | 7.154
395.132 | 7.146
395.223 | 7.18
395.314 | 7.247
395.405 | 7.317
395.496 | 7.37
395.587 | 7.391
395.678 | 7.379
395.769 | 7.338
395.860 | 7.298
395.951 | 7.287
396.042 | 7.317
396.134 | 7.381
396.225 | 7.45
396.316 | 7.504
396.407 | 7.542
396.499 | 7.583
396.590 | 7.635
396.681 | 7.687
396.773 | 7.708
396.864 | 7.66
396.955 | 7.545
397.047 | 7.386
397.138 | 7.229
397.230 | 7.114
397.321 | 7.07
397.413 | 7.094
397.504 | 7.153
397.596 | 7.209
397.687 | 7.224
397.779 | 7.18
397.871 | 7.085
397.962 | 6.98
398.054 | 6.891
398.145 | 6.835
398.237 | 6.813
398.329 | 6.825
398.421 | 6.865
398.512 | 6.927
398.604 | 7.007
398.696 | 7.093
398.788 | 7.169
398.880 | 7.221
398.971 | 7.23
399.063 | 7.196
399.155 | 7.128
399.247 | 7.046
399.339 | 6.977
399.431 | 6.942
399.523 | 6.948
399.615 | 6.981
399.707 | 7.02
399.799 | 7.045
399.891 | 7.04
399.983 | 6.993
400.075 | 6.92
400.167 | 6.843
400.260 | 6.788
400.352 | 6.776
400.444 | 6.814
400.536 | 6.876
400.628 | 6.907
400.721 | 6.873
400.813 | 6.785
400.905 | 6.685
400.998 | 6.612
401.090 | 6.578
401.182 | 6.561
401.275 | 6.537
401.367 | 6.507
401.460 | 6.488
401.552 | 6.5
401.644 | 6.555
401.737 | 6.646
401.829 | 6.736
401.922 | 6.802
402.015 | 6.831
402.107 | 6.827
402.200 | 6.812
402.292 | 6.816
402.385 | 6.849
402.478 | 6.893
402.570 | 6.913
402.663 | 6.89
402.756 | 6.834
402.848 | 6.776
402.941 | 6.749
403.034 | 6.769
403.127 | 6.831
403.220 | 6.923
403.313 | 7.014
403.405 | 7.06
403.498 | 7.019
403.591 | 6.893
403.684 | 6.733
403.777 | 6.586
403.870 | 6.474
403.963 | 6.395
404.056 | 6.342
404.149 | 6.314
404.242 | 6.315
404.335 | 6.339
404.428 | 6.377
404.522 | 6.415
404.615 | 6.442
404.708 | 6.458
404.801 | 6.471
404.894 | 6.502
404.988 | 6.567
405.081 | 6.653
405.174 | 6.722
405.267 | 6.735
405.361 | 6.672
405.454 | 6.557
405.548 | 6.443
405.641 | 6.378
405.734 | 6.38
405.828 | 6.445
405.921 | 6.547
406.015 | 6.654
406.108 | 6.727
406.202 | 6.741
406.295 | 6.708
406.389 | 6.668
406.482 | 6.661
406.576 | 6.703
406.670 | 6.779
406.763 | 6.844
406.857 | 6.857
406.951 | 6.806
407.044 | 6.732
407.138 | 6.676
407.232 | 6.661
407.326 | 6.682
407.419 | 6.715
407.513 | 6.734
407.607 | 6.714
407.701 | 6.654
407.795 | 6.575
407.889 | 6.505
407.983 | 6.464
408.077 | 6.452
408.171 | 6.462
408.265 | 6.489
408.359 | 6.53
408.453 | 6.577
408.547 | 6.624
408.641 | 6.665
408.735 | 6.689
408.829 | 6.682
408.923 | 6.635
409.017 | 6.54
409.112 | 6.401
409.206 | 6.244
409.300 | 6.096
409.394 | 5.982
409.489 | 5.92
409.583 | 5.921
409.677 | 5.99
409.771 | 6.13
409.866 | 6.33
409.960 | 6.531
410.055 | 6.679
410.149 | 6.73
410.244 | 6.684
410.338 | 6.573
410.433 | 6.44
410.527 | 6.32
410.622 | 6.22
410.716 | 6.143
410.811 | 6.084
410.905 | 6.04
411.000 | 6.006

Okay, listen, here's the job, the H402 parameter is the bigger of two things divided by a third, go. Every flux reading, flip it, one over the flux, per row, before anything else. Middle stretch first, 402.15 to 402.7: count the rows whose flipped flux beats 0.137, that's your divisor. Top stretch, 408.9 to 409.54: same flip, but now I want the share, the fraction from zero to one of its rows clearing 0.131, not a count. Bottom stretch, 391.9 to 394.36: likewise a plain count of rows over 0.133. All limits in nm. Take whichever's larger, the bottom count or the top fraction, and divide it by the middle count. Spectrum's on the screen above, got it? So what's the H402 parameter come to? 4.3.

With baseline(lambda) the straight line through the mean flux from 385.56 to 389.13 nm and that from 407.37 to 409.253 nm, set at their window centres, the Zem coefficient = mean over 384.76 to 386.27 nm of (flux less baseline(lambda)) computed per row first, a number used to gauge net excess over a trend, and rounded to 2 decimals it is -0.12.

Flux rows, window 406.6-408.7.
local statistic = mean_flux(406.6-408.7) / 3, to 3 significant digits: 2.22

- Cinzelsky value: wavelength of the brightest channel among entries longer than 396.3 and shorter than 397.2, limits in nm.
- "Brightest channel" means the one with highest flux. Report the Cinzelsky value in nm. 396.773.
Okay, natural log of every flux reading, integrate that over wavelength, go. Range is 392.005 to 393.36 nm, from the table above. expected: 2.7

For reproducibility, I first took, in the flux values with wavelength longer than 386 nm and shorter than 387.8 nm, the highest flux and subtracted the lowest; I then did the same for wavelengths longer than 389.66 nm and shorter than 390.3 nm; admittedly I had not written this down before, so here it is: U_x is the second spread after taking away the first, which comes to -1.2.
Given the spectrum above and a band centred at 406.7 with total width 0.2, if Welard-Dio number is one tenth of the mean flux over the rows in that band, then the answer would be 0.681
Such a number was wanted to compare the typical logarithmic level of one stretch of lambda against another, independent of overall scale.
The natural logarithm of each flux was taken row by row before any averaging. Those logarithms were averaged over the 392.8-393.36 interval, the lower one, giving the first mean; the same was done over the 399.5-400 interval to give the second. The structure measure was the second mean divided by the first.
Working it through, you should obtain 0.98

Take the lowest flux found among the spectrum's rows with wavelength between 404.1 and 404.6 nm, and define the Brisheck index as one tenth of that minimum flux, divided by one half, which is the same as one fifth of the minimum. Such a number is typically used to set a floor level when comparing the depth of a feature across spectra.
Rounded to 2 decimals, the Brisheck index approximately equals 1.26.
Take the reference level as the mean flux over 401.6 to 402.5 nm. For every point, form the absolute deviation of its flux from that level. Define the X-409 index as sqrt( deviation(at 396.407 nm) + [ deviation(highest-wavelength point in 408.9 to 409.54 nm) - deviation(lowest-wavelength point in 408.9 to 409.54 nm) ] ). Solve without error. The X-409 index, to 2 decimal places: 1.22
